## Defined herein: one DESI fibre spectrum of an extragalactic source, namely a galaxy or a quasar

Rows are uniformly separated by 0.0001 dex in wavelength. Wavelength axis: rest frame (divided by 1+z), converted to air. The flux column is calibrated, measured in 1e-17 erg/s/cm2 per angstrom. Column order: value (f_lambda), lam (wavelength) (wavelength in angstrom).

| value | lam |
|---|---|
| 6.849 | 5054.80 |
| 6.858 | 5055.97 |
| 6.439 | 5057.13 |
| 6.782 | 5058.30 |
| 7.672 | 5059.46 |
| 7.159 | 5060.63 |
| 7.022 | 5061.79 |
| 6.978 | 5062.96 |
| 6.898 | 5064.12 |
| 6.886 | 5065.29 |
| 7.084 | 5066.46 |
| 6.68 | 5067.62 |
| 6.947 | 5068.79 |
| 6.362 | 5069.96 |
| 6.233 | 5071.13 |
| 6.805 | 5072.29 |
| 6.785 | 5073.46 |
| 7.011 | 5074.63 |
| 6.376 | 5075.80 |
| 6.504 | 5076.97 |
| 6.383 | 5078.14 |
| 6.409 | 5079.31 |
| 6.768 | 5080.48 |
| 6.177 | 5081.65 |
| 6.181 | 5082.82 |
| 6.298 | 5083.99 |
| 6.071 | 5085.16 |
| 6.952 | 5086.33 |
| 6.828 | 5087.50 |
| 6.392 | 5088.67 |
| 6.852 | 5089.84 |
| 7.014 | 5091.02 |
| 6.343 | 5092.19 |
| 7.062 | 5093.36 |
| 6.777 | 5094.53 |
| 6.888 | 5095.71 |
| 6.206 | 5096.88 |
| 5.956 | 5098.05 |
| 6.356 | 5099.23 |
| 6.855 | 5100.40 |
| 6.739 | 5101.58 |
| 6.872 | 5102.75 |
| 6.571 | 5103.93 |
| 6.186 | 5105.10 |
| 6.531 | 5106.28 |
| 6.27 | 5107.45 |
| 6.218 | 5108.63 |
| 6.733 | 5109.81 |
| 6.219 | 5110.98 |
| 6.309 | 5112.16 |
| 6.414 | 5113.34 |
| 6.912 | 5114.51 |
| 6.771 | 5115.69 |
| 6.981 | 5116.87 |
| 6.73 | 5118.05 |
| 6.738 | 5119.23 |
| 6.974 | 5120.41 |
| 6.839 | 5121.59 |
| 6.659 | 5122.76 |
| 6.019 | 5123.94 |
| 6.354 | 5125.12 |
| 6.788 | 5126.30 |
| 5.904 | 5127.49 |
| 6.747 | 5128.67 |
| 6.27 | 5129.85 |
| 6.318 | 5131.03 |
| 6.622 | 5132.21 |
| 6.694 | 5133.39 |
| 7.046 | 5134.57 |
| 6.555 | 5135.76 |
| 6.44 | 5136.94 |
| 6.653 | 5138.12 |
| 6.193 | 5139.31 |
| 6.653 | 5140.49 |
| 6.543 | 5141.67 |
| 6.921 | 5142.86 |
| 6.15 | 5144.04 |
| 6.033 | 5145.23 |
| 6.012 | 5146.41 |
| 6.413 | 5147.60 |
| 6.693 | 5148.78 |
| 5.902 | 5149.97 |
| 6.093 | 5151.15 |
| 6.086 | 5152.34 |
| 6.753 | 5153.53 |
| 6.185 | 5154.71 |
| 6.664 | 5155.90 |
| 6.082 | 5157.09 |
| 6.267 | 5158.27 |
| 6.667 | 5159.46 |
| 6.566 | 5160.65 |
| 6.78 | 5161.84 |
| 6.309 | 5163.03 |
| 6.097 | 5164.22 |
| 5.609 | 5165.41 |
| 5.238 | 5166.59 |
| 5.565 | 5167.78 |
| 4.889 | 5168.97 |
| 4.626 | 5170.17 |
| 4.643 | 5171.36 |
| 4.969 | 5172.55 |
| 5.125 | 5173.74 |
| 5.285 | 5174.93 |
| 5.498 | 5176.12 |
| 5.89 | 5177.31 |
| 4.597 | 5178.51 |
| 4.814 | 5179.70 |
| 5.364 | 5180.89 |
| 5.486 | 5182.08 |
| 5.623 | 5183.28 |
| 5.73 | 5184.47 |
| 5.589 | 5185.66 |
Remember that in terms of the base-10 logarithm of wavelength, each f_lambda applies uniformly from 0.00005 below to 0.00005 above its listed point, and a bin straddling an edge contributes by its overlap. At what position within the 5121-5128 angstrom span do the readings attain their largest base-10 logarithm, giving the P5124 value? 5121.59 angstrom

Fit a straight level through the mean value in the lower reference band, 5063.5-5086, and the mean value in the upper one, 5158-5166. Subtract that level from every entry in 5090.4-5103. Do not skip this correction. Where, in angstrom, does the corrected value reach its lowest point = 5098.05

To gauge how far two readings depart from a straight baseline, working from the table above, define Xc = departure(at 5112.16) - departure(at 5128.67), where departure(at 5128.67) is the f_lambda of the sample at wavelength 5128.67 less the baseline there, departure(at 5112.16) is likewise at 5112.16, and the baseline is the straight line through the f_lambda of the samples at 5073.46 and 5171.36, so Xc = -0.8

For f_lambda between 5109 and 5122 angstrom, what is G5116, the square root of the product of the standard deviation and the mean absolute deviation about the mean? 0.23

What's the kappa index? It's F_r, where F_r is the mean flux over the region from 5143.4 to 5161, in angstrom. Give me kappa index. 6.3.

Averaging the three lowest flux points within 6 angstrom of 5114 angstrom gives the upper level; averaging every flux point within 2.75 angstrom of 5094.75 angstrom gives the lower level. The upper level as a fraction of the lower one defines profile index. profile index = 0.94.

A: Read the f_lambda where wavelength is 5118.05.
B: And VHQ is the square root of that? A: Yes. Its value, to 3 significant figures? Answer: 2.59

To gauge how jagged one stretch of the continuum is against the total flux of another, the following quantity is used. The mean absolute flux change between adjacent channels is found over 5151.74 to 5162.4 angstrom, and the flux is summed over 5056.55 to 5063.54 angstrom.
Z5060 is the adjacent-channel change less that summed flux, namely -42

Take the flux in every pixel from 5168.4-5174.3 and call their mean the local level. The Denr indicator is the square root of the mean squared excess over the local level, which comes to 0.19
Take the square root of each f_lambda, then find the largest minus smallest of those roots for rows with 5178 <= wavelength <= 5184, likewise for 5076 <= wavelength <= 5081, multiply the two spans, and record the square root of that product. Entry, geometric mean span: 0.131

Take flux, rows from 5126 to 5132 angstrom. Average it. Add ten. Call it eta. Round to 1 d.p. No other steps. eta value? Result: 16.4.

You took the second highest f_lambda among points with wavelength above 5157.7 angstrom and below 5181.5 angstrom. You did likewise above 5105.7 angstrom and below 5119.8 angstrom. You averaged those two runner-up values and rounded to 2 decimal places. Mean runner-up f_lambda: 6.79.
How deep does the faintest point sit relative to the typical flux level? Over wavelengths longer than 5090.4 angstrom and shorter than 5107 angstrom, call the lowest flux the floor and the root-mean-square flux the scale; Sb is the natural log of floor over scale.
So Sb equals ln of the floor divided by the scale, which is -0.10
